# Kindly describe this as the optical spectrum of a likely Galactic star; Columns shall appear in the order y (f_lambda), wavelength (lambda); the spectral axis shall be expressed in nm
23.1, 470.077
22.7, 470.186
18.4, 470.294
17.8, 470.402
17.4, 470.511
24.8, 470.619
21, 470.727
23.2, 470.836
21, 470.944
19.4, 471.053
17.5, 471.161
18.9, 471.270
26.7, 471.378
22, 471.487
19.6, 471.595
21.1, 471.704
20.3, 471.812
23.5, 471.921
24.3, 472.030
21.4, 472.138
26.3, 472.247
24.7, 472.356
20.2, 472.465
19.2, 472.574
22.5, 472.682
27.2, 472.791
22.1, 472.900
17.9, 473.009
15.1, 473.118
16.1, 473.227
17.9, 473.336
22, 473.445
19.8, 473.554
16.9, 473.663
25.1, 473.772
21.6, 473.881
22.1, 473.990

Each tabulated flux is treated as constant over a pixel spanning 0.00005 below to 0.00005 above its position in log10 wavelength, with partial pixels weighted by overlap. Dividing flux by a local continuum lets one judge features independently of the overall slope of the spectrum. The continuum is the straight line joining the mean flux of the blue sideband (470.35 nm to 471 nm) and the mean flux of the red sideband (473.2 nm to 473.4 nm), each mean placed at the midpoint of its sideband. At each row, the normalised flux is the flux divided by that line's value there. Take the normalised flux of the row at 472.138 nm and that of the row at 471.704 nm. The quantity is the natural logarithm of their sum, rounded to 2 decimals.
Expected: 0.80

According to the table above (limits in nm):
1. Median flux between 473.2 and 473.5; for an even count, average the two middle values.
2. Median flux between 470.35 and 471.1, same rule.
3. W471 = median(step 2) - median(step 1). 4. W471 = 3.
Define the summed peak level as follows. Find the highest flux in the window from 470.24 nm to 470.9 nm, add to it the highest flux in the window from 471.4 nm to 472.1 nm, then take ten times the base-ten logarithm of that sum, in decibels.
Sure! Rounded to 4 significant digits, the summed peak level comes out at 16.91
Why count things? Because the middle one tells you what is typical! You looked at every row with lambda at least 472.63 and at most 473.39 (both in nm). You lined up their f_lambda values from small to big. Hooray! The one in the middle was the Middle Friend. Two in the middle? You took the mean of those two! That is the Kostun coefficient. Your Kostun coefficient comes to 17.9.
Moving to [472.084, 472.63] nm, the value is 21.4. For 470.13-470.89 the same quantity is 21.0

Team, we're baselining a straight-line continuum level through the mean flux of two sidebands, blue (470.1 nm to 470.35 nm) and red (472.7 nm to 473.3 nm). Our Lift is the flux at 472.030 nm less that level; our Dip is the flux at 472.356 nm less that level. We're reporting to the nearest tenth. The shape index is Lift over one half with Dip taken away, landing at -1.0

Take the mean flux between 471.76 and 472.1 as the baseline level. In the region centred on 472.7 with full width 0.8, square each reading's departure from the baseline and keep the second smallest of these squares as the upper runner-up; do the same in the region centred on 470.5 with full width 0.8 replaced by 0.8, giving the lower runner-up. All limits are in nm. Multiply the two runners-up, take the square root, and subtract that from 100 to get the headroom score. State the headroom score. 99.7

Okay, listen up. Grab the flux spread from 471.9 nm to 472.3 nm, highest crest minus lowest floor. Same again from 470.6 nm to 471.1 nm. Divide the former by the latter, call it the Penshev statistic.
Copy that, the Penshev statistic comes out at 0.9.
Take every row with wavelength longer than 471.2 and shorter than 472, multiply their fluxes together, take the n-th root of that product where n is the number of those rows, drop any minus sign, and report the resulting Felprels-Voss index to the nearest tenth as 21.6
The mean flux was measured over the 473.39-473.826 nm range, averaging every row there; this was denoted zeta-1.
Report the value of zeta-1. 20.9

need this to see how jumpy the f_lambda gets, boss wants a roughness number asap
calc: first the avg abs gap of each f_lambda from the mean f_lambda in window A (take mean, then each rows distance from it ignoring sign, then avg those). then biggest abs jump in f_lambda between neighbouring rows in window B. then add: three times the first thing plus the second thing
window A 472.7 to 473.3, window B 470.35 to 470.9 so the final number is 19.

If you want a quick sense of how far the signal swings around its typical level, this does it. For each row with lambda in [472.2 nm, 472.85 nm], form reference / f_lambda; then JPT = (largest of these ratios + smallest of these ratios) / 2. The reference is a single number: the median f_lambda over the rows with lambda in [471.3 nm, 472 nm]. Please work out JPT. 0.96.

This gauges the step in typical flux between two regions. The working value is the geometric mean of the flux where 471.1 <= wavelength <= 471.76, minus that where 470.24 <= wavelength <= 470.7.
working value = 1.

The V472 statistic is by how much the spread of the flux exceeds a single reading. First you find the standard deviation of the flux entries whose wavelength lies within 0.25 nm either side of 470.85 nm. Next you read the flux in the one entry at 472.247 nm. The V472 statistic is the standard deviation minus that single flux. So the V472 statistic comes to -24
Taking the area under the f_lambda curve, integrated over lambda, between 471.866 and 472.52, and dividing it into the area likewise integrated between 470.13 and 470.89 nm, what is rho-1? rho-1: 1.03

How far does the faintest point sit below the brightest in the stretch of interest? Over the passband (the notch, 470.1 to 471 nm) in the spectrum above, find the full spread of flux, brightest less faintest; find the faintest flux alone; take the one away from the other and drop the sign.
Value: 10.0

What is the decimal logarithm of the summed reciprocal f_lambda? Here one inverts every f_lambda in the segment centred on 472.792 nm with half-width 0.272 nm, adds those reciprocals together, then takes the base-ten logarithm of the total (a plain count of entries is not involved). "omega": -0.630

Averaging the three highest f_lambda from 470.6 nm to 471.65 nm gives 24.9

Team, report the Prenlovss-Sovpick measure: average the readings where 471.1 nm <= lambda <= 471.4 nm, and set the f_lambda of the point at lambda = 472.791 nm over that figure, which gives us 1.3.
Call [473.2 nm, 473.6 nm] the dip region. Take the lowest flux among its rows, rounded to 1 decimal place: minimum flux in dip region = 16.1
